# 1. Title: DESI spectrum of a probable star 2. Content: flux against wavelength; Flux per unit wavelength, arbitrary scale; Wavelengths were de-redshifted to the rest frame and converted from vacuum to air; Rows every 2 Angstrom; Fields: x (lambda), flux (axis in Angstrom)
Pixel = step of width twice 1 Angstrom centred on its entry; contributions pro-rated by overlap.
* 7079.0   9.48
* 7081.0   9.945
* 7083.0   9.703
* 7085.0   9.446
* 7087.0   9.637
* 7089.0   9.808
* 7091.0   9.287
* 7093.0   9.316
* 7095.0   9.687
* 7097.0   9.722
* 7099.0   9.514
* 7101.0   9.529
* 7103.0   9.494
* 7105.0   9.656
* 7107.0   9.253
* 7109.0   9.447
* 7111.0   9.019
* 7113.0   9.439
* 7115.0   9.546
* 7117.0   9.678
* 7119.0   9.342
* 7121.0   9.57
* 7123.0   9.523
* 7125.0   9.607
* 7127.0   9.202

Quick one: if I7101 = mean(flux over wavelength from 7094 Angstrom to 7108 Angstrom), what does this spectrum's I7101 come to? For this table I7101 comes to 9.55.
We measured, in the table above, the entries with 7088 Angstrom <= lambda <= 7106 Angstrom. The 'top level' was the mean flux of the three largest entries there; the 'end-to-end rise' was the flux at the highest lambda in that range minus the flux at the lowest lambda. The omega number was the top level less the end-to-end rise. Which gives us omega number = 9.89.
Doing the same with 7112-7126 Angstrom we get 9.45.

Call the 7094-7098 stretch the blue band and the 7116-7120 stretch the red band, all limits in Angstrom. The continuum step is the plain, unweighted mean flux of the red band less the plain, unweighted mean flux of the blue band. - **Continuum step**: -0.19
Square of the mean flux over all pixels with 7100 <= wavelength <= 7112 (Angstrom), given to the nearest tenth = 88.4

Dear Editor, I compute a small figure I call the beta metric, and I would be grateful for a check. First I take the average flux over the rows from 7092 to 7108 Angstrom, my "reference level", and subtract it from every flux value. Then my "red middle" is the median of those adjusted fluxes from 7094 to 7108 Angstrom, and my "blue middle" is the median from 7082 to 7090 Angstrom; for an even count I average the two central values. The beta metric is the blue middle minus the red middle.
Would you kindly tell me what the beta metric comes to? 0.14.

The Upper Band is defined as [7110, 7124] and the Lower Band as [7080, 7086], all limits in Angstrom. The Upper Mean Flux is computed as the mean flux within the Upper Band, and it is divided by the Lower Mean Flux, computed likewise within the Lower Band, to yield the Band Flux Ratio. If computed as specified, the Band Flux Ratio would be 0.974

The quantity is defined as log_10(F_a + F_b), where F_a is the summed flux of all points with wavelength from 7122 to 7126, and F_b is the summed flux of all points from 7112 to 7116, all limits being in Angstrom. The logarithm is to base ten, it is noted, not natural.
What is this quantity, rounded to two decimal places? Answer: 1.58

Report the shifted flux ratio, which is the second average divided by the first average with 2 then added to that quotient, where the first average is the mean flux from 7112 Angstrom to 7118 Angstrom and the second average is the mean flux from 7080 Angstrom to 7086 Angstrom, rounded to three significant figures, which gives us 3.02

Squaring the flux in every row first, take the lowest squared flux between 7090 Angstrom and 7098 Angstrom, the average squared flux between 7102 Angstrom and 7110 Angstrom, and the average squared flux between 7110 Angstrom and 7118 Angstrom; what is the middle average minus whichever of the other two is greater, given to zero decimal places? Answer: 1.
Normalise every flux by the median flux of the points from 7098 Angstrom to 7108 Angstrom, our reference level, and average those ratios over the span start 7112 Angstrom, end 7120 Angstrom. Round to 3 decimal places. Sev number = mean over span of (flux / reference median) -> 0.999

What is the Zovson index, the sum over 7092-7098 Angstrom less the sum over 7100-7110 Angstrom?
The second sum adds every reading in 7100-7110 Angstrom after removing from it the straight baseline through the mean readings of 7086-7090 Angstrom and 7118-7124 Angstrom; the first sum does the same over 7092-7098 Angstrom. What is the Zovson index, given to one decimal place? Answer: 0.3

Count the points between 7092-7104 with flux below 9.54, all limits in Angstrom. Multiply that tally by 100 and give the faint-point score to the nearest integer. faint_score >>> 400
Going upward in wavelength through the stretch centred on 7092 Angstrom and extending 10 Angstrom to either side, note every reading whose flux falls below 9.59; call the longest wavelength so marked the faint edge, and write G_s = 7101.0 Angstrom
